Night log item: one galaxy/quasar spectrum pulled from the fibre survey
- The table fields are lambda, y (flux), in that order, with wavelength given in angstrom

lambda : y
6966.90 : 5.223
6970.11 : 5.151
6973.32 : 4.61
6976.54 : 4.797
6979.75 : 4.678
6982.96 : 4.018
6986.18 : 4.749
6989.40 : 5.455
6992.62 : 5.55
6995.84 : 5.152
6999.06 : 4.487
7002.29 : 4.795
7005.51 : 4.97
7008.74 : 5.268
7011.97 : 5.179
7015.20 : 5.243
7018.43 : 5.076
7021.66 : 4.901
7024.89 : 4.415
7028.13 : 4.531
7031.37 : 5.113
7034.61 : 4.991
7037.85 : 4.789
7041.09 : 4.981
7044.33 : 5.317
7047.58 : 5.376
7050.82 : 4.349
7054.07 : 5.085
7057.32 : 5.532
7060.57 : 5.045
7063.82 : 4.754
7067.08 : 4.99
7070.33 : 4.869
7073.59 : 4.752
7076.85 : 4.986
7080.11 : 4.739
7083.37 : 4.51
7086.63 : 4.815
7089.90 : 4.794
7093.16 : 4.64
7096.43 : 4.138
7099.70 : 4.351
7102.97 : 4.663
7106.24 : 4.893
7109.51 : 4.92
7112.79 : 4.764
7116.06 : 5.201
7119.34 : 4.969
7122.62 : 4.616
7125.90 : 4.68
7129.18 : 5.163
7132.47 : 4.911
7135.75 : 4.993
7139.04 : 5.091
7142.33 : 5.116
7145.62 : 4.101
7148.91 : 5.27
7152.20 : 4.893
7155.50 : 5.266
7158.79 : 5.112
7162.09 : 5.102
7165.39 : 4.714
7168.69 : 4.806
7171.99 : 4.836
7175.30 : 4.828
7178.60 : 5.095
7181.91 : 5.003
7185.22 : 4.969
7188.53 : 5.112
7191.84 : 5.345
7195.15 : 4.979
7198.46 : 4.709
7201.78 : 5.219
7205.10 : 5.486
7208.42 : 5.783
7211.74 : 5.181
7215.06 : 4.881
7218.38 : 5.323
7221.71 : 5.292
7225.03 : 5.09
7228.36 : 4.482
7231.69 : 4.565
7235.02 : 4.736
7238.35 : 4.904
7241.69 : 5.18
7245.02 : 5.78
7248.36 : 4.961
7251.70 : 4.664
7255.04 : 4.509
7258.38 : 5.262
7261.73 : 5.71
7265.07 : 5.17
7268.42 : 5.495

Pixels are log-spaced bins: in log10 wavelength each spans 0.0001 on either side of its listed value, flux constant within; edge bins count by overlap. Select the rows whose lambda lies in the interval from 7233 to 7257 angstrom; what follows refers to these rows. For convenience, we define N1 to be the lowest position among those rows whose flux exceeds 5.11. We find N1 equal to 7241.69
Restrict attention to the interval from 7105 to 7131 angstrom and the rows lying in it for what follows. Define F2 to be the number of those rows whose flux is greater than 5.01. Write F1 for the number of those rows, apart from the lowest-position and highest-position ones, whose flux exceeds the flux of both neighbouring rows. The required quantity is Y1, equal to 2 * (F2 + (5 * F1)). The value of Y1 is 24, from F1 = 2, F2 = 2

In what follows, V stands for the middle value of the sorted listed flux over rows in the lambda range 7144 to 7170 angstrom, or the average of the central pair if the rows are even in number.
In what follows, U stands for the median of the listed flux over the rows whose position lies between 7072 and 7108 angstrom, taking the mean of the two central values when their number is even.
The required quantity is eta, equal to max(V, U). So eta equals 5.00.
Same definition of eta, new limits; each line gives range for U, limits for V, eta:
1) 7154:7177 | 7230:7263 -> 4.93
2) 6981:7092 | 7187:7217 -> 5.18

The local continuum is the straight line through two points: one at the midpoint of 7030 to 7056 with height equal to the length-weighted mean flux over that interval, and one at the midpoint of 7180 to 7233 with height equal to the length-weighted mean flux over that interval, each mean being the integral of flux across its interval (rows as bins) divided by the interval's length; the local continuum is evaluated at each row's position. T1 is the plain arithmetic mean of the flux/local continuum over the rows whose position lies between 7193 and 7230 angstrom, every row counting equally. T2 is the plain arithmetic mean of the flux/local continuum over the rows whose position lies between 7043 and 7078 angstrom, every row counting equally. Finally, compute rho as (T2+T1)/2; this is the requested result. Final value 1.00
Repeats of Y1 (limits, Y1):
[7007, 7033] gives 20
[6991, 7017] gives 20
